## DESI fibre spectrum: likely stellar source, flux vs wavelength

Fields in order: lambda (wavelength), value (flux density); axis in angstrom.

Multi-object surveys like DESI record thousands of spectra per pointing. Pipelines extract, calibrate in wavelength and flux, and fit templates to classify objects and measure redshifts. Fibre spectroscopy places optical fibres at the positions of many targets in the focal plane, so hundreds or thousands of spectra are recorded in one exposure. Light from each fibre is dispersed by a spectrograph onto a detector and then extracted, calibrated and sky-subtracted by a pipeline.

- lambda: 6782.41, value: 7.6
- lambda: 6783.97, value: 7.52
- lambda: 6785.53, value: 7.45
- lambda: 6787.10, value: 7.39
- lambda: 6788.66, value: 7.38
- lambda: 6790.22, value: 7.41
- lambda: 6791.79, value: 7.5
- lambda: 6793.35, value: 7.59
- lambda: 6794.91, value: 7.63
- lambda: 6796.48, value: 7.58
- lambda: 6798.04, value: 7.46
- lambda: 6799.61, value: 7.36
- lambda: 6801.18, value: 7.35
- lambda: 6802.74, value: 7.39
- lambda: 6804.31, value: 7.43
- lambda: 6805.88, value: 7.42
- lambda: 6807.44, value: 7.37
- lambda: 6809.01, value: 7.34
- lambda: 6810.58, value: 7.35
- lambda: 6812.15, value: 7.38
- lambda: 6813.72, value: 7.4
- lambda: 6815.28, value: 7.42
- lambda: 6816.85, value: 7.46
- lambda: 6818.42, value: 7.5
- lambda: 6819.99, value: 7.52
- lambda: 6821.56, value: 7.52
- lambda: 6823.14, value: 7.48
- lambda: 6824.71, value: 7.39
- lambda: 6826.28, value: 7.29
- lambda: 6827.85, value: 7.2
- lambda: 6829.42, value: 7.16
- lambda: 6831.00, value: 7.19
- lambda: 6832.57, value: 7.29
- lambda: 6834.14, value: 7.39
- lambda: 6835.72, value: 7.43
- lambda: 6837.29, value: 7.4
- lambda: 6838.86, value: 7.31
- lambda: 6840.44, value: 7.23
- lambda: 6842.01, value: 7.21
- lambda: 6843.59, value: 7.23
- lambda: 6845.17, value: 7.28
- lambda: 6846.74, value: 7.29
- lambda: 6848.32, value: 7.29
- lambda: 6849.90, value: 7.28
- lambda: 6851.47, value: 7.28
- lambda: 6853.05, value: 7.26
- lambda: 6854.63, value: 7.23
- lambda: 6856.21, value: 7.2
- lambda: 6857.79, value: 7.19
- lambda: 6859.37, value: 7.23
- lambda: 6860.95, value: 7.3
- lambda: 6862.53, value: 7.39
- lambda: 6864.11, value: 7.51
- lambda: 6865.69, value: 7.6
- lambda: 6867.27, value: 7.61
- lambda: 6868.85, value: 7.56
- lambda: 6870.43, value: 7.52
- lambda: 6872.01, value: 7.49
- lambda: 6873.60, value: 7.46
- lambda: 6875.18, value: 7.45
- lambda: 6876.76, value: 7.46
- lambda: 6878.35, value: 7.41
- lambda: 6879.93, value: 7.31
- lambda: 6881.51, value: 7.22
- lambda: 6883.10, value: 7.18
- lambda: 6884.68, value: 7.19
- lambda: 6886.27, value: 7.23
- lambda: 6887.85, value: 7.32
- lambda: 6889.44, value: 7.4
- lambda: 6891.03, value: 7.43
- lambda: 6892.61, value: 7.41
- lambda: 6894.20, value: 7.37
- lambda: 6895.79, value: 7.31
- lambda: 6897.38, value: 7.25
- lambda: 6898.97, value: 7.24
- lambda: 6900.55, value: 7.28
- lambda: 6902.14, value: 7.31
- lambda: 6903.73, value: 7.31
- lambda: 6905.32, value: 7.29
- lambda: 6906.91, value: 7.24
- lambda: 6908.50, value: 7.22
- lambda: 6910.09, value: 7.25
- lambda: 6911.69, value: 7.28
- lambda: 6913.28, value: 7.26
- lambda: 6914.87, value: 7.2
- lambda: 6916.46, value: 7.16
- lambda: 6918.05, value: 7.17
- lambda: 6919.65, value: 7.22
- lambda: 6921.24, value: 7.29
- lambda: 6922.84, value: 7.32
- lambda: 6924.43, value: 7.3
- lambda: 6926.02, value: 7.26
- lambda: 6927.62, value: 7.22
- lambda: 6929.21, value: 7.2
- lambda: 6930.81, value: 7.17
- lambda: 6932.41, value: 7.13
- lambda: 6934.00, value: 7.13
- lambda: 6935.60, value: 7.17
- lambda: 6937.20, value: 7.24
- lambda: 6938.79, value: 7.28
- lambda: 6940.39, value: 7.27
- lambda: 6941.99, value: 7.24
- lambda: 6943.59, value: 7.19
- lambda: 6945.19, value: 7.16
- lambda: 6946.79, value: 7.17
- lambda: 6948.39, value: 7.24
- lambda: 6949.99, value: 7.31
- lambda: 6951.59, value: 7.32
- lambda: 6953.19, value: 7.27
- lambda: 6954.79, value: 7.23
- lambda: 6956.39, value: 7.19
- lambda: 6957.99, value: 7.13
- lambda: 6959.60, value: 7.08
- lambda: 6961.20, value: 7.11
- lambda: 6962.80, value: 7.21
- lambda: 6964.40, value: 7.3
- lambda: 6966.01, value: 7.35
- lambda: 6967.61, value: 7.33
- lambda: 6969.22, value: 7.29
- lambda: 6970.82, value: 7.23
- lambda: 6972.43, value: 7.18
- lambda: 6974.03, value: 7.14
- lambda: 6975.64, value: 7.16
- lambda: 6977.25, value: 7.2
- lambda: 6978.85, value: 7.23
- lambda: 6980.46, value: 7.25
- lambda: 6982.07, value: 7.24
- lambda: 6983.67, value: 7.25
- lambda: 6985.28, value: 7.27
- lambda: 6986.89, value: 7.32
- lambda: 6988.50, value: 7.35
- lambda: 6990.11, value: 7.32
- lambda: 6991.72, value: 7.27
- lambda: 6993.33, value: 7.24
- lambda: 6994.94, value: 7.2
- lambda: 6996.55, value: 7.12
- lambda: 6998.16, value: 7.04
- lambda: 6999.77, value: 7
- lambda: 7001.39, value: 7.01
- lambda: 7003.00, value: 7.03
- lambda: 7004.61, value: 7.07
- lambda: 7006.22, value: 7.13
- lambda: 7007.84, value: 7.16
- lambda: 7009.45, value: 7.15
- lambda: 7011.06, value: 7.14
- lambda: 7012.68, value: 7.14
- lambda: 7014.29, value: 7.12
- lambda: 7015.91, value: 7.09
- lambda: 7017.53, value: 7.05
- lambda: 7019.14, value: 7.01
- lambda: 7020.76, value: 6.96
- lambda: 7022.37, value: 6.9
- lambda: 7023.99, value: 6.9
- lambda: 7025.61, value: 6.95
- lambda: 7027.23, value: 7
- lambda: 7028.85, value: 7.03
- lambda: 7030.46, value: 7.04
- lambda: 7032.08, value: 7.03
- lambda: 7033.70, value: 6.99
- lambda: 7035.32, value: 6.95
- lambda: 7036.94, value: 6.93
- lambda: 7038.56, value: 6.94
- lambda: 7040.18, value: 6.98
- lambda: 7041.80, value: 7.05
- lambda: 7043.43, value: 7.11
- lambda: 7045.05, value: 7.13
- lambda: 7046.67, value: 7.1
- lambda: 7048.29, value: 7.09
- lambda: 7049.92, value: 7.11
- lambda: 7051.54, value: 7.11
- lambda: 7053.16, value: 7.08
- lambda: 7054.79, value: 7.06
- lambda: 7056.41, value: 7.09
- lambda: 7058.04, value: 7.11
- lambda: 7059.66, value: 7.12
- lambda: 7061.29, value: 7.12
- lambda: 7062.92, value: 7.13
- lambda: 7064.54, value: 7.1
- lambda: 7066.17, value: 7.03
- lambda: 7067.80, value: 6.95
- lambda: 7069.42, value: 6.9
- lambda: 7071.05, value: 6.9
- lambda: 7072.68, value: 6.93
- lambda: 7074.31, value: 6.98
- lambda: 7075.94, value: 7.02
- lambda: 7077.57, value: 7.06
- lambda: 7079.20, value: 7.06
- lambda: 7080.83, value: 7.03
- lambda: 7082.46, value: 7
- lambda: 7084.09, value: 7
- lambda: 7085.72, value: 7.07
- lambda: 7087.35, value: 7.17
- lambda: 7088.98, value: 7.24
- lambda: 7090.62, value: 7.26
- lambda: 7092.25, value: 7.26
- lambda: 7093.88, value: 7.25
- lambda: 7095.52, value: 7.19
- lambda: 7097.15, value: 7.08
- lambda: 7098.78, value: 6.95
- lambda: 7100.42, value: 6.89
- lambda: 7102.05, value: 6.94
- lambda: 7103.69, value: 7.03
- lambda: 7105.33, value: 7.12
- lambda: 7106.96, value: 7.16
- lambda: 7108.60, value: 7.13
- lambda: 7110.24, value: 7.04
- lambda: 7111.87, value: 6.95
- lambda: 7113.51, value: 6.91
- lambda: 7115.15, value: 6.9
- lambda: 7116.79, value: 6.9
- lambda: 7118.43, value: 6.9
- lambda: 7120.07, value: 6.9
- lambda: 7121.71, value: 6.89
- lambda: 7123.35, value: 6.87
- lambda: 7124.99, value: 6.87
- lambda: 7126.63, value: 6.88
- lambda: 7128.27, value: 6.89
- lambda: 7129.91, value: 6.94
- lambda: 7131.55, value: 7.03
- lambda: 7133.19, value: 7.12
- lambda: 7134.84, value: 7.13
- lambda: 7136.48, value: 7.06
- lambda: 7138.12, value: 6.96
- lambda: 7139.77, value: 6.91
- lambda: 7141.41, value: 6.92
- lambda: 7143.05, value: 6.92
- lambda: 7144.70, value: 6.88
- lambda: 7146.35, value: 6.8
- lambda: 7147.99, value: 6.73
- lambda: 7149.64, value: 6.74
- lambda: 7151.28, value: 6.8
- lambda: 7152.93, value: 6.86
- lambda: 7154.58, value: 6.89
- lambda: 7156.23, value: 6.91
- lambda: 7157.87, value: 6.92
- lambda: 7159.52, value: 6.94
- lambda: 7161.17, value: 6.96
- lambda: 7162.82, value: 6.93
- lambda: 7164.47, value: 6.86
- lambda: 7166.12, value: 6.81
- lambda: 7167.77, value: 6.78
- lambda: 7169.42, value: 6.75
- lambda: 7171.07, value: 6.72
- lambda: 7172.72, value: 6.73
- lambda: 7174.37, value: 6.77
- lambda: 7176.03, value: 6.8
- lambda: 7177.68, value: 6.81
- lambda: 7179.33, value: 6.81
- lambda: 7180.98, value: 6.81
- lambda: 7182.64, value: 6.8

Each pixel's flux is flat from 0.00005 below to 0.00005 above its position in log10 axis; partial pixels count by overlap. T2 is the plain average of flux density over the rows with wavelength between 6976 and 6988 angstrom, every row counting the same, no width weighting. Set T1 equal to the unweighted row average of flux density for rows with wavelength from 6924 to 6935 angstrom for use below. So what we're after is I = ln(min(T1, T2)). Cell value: 1.97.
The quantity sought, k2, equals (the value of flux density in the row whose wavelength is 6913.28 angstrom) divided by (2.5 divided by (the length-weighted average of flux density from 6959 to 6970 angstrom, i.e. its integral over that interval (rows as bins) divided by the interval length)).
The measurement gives 21.0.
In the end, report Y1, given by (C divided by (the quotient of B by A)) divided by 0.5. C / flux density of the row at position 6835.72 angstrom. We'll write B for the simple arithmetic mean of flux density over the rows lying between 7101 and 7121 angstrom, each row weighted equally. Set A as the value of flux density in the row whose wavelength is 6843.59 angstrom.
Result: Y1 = 15.4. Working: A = 7.23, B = 6.99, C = 7.43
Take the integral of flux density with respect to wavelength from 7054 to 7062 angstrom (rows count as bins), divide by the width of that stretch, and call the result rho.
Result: 7.10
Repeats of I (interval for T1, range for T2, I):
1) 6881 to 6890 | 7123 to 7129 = 1.93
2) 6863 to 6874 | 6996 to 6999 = 1.96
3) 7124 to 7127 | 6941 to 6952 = 1.93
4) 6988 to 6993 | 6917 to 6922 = 1.98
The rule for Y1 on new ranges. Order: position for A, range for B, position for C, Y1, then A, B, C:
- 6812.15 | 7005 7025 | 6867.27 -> 15.9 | 7.38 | 7.06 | 7.61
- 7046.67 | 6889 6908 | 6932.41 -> 13.8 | 7.1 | 7.32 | 7.13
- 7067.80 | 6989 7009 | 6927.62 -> 14.1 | 6.95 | 7.13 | 7.22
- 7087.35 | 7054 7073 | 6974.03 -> 14.6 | 7.17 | 7.04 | 7.14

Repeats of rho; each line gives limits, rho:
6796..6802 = 7.43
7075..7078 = 7.03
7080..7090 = 7.09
